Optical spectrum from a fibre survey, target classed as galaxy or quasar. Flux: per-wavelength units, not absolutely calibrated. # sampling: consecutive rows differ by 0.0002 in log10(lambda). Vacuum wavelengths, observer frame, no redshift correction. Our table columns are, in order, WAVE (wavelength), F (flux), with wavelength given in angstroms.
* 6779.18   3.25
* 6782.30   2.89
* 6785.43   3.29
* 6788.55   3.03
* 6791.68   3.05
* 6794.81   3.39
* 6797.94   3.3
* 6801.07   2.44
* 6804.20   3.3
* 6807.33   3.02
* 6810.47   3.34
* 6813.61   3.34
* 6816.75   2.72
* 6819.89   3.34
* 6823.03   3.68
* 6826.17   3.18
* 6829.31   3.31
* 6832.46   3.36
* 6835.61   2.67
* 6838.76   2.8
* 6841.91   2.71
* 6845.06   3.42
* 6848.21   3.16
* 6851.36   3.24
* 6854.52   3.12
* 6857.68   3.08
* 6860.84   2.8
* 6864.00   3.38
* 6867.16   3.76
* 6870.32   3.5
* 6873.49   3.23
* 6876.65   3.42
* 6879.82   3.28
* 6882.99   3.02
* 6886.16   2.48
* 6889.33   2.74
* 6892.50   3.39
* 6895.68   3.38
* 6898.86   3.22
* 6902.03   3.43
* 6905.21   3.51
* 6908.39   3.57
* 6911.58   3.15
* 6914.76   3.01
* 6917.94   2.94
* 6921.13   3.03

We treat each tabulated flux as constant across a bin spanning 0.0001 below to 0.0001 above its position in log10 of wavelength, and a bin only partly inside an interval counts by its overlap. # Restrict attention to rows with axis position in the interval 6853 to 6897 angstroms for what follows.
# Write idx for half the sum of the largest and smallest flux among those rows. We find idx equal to 3.12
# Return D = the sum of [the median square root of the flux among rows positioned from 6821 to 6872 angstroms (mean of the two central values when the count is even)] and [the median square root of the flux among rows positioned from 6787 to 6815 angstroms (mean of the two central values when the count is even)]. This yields 3.61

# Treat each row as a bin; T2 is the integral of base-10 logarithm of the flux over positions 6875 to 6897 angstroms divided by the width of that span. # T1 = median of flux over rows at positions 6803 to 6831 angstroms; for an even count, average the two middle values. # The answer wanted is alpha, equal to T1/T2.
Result 6.8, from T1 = 3.31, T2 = 0.488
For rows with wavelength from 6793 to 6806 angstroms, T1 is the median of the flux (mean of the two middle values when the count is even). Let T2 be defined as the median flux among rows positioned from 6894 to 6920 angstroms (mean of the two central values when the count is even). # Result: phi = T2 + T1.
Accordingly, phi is 6.60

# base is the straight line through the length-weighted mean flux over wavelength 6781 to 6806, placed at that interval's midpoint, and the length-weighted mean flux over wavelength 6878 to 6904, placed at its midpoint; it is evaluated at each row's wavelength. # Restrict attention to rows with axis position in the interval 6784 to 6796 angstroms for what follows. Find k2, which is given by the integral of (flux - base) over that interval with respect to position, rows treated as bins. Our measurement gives 1.2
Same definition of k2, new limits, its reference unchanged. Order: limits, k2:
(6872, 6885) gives 1.2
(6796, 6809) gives -0.8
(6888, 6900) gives 0.8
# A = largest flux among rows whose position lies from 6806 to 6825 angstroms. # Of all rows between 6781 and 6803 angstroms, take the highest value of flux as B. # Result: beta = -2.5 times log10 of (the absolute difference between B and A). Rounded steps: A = 3.68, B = 3.39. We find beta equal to 1.3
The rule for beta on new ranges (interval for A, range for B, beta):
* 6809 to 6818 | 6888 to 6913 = 1.6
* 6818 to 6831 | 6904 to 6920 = 2.4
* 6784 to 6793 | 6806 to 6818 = 3.3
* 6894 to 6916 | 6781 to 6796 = 1.9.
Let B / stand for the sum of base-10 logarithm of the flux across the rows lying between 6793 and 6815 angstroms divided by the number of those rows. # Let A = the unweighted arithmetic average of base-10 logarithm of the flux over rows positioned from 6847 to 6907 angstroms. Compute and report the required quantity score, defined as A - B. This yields 0.008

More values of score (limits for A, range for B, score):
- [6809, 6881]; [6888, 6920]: -0.004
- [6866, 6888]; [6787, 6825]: 0.010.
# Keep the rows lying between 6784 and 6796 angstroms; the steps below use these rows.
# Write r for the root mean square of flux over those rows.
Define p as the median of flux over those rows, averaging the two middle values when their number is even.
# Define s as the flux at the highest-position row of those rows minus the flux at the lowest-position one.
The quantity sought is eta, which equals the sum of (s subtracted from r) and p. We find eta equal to 6.3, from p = 3.17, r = 3.2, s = 0.10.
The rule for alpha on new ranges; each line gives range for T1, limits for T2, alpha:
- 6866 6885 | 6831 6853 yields 6.9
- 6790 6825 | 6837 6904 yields 6.6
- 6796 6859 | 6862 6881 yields 6.0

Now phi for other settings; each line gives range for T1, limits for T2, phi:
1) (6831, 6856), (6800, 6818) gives 6.30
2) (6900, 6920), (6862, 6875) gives 6.73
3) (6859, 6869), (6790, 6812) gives 6.68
